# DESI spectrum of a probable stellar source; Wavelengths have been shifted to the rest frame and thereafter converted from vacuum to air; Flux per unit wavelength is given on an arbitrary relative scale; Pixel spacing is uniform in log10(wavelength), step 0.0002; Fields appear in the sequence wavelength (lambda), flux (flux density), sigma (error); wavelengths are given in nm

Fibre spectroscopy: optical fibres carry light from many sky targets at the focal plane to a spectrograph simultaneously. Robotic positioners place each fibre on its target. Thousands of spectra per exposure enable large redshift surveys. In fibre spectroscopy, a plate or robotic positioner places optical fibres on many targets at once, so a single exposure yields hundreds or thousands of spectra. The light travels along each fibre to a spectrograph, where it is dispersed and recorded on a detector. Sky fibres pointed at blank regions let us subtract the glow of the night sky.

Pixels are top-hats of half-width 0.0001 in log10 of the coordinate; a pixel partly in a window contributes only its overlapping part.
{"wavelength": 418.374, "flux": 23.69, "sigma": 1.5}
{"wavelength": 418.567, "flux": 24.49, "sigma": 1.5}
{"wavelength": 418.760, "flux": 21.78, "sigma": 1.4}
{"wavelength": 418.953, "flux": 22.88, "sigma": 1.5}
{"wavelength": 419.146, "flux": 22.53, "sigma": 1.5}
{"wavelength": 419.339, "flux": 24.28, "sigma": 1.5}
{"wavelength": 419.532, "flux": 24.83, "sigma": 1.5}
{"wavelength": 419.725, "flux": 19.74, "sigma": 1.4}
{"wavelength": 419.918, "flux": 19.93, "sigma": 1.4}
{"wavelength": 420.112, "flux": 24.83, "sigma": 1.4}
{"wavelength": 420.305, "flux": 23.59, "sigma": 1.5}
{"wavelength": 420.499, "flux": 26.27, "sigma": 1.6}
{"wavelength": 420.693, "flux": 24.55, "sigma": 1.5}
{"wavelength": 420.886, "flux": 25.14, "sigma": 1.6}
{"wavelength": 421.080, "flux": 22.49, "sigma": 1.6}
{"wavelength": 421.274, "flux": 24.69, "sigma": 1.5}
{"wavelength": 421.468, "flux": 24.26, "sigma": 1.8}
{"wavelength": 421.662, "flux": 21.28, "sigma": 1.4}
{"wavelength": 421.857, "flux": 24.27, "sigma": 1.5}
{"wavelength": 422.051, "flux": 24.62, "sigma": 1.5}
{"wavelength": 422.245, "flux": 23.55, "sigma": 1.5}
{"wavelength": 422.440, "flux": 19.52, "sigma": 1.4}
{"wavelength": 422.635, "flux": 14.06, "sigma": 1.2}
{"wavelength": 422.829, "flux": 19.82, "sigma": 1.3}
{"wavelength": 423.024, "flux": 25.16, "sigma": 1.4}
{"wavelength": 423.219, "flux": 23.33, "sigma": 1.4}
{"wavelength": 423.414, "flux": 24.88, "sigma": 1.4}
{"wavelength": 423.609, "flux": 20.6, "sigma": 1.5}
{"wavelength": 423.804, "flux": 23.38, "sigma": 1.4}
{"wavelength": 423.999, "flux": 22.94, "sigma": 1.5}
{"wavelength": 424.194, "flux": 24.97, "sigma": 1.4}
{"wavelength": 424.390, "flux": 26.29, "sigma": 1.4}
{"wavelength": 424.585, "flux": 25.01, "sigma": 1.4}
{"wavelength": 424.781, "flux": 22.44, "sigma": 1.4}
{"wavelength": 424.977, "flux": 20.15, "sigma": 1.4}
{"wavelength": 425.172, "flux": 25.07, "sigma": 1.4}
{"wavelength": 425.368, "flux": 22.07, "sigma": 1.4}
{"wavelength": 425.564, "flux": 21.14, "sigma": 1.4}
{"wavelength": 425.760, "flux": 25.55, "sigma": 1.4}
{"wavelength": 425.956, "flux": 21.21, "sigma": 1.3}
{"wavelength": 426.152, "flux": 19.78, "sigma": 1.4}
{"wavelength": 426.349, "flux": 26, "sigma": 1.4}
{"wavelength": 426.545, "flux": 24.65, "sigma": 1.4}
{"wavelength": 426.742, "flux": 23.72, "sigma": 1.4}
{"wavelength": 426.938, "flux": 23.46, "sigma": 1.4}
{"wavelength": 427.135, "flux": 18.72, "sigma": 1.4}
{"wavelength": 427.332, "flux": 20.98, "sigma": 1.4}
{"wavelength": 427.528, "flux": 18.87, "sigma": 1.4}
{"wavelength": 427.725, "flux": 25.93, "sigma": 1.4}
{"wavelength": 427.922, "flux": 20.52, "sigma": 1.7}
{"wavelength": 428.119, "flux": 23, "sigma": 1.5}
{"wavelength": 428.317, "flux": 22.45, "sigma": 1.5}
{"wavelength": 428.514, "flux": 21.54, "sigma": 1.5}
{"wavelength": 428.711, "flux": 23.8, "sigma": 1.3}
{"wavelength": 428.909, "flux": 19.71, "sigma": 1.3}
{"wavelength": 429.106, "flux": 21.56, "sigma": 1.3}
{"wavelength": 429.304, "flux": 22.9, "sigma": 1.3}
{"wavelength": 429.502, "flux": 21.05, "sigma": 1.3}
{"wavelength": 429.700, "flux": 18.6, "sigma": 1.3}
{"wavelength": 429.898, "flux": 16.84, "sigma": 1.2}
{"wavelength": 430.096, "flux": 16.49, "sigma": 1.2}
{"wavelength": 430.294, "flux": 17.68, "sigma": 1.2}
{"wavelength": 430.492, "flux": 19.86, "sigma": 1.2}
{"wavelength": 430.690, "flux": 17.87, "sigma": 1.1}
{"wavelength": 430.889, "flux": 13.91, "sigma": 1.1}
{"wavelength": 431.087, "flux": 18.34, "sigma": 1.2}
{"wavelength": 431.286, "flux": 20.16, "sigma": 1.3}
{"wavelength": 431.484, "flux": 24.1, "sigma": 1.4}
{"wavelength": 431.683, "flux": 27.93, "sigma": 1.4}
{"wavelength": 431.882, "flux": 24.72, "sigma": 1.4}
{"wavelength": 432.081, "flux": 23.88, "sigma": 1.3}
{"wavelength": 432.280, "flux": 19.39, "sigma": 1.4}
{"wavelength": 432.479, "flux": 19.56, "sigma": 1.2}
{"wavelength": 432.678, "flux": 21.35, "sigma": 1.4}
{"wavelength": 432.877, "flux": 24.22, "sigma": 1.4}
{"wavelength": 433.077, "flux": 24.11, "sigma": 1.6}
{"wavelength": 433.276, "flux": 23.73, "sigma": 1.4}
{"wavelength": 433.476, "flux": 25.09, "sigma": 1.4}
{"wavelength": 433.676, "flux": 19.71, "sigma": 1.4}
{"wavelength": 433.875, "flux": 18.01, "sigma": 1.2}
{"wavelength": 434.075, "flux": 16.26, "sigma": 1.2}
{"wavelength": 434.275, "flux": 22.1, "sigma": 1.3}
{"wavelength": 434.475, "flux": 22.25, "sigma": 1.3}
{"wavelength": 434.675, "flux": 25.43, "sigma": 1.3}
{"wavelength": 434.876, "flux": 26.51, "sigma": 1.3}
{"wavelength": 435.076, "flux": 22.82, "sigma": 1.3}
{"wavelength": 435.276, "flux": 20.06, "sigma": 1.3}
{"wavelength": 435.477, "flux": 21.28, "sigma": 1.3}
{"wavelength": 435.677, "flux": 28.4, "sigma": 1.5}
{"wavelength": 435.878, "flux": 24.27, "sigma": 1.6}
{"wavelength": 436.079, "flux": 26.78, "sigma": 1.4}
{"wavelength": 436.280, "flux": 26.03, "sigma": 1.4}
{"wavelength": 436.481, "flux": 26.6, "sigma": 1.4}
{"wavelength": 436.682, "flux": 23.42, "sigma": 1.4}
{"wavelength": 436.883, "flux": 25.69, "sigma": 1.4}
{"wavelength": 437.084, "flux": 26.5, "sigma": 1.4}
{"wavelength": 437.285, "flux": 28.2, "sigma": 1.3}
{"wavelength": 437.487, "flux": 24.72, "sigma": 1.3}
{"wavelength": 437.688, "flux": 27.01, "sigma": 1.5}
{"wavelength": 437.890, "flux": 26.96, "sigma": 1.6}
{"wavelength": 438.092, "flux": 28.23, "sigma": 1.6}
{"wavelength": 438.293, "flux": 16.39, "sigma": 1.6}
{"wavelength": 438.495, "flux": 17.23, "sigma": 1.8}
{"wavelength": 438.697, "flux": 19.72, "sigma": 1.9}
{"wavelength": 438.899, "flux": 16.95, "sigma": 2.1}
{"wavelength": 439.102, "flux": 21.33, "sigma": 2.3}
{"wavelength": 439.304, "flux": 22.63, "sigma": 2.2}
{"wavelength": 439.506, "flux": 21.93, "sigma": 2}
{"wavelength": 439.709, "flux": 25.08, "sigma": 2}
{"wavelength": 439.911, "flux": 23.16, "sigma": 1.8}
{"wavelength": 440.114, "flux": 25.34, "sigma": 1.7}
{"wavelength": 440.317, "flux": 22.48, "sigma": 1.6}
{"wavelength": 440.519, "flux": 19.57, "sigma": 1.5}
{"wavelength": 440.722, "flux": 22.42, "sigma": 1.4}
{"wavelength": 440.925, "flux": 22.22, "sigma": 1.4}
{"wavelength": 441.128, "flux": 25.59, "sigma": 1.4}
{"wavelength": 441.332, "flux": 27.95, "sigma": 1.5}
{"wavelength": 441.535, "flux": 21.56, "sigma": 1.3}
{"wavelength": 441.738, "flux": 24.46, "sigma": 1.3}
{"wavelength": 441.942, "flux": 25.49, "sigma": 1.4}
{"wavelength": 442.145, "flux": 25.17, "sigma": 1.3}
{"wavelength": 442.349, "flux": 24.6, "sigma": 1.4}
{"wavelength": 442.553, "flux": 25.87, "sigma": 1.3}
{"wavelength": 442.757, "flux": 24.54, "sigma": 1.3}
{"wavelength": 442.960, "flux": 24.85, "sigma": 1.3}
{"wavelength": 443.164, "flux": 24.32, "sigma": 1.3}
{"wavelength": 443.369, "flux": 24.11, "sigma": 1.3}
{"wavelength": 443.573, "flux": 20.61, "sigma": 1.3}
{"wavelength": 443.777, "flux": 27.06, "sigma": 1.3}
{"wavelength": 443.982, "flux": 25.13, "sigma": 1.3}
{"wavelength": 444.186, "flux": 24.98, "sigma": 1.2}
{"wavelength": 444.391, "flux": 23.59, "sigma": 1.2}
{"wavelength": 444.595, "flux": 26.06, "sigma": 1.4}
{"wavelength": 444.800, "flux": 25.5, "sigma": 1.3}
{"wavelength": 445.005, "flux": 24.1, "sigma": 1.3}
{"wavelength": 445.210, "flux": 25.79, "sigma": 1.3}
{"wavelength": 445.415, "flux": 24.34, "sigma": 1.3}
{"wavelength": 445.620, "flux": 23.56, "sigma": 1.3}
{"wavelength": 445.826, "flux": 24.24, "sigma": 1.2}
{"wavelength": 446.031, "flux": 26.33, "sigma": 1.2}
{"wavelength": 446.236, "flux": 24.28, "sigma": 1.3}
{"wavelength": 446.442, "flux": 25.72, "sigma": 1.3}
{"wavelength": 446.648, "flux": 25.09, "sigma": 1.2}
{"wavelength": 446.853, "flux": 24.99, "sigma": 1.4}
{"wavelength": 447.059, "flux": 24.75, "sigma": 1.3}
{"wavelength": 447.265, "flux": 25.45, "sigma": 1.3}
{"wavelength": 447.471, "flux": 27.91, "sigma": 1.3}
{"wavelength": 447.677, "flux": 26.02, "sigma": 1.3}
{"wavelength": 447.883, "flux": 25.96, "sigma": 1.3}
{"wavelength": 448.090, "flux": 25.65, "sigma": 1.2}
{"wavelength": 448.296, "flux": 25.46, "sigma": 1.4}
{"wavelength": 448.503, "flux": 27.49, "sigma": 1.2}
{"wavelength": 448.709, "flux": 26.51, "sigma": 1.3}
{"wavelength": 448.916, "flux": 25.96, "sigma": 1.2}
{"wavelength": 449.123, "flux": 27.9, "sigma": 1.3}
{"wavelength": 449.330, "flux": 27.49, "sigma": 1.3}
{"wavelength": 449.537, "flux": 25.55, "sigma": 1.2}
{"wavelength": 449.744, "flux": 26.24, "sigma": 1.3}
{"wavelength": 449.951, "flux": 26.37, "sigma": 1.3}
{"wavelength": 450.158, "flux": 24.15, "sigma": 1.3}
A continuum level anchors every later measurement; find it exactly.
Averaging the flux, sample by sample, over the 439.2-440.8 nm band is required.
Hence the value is 22.8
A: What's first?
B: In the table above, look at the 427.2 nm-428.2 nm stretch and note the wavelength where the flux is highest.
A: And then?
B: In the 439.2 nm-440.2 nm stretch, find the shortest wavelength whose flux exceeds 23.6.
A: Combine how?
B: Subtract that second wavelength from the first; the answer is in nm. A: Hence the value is -11.98 nm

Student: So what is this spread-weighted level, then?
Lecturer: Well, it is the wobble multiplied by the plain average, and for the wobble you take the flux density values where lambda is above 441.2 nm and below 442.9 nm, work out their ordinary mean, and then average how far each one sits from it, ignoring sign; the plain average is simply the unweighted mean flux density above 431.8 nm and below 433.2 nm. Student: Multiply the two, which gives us 26.2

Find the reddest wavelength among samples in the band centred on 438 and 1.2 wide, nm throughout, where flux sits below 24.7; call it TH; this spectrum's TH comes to 438.495 nm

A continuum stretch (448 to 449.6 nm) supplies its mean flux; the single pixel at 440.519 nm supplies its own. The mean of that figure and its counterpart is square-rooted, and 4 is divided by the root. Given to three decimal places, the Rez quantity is 0.833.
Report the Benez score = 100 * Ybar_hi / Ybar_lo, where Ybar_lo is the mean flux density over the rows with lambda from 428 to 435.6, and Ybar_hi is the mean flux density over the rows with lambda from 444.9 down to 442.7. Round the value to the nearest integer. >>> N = 116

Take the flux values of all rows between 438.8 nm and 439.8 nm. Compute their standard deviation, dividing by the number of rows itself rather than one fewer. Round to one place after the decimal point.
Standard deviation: 2.6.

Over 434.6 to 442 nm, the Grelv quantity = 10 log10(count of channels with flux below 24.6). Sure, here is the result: 12.8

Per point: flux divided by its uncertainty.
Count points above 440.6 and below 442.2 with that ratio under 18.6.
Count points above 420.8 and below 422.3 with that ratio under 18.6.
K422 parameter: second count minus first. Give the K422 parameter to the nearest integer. 3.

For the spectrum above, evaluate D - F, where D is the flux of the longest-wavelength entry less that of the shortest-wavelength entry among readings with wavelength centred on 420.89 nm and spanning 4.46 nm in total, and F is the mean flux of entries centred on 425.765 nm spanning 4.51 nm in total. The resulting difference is -19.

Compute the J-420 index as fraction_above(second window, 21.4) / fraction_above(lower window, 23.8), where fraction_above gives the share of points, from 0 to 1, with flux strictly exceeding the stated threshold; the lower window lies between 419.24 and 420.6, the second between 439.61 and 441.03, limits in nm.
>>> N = 1.5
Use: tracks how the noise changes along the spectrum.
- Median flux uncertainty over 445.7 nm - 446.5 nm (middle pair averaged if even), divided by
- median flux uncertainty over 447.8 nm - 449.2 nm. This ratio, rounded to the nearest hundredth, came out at 0.96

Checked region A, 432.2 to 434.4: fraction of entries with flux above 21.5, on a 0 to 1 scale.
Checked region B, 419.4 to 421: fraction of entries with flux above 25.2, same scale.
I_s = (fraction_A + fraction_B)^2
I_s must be 0.34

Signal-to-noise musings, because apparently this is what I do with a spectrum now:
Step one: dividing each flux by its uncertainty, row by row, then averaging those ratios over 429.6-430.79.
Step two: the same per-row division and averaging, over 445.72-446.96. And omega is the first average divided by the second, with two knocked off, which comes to -1.25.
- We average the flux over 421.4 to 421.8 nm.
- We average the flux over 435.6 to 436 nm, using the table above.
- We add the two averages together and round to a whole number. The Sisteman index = 49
